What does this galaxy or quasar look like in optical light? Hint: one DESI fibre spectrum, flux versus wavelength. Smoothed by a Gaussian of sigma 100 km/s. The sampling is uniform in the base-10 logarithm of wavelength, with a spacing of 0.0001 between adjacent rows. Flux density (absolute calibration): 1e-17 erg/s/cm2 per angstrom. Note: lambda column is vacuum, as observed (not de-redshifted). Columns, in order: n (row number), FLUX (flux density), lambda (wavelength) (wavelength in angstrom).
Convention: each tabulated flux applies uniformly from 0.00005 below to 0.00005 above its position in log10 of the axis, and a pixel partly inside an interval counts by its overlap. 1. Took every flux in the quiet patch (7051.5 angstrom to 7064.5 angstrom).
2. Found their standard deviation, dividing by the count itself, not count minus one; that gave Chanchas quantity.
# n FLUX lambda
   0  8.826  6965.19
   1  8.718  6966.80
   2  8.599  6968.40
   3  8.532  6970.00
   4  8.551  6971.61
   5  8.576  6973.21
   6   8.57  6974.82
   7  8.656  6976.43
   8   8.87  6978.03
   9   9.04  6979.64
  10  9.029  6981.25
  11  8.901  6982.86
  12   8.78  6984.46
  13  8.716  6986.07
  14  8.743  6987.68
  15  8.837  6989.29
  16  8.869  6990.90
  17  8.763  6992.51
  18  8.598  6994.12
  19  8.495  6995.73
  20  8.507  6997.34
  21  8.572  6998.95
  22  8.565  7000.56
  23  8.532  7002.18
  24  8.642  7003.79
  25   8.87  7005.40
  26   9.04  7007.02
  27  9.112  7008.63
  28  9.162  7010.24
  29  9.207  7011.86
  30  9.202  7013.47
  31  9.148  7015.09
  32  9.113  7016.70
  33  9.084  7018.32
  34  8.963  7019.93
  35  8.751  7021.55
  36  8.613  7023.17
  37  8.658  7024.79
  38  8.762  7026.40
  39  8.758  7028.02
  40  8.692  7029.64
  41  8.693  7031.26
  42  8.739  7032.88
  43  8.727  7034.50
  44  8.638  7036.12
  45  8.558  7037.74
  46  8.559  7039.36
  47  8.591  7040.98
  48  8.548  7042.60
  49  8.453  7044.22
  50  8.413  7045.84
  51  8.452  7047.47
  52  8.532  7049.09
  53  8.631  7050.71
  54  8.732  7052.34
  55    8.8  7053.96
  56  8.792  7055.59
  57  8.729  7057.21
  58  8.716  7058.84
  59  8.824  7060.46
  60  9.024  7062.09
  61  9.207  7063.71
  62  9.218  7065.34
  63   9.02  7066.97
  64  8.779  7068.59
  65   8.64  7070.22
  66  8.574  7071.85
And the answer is 0.162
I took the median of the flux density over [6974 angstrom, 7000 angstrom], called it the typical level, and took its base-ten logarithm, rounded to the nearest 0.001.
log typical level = 0.942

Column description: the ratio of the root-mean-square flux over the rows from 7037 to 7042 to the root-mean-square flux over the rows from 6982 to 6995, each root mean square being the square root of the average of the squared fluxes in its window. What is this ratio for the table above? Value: 0.976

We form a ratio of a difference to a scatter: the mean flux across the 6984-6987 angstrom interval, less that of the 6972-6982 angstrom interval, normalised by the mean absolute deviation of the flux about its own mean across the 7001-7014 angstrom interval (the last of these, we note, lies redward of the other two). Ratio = 0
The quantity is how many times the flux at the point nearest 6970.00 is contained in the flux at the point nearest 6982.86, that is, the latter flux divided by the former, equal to 1.04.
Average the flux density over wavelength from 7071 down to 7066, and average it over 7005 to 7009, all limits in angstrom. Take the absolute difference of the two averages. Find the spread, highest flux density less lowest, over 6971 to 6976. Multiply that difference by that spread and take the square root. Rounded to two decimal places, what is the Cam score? 0.07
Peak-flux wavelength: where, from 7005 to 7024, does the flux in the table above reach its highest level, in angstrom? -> 7011.86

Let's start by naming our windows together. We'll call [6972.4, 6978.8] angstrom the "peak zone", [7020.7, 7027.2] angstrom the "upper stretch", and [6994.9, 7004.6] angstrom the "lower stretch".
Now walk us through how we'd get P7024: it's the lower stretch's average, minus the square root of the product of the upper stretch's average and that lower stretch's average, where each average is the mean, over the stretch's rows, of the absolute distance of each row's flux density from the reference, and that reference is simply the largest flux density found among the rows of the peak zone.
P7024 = 0.08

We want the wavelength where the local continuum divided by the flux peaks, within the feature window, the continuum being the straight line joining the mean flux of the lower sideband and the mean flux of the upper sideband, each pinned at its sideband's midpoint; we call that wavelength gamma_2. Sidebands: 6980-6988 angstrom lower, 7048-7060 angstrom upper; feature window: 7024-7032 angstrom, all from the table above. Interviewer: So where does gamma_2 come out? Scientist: 7024.79 angstrom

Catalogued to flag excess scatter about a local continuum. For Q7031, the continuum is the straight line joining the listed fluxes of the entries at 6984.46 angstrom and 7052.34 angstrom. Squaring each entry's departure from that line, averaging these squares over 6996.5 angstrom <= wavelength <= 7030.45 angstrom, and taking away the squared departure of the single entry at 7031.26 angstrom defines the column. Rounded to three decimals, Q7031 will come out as 0.066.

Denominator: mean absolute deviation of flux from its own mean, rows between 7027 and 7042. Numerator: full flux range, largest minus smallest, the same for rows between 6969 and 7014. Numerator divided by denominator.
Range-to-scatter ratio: 11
